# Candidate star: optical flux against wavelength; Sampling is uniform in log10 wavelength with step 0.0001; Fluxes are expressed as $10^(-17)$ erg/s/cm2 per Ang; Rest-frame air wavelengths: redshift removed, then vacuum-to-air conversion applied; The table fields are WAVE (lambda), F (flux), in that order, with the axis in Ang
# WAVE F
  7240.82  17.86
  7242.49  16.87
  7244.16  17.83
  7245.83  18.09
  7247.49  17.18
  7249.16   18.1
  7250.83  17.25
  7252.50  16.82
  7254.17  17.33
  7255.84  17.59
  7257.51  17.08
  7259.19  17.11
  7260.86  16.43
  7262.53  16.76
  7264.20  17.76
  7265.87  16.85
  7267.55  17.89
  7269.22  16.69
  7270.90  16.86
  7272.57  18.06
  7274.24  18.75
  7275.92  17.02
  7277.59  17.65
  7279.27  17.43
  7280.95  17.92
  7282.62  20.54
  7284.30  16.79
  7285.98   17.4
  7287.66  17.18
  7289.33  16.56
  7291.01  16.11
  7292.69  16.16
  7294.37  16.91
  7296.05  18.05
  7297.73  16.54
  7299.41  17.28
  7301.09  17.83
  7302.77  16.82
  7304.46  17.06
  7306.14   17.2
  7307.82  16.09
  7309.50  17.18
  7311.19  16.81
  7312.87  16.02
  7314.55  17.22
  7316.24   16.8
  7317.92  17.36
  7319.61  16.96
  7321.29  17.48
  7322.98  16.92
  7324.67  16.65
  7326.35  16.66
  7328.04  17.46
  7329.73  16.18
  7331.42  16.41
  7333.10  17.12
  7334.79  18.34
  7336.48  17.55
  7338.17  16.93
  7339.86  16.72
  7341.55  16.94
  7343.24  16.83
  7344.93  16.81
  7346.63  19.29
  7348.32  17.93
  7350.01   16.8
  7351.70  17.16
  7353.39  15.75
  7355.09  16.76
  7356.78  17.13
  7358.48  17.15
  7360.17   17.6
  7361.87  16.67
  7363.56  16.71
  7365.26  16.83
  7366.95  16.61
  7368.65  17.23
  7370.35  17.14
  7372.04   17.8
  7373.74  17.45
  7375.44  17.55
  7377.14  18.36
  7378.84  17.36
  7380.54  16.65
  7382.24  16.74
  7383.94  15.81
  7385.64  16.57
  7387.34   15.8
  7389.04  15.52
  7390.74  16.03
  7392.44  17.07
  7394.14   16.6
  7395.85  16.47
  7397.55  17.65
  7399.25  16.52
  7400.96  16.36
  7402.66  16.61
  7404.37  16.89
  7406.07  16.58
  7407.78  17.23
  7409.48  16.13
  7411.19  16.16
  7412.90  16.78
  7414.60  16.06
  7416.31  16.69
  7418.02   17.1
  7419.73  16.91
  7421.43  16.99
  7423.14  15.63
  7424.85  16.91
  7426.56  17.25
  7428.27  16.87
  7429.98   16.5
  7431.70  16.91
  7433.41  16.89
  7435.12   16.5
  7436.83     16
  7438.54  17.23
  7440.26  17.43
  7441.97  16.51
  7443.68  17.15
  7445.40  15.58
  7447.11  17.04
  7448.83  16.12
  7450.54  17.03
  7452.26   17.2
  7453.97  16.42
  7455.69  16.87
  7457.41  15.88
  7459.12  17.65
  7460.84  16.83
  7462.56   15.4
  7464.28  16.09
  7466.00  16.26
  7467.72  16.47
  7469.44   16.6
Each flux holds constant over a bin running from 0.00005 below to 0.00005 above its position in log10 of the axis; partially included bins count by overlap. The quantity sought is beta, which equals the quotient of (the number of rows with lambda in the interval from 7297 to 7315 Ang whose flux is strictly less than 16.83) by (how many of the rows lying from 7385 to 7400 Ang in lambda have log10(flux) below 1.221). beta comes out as 0.7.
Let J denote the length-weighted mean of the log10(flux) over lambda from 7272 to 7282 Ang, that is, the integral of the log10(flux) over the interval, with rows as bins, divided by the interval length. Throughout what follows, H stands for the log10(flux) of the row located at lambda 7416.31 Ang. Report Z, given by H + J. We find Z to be 2.47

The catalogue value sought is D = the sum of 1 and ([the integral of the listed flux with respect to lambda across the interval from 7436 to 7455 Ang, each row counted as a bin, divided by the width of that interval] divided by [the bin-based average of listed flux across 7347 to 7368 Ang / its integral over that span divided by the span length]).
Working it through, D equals 1.98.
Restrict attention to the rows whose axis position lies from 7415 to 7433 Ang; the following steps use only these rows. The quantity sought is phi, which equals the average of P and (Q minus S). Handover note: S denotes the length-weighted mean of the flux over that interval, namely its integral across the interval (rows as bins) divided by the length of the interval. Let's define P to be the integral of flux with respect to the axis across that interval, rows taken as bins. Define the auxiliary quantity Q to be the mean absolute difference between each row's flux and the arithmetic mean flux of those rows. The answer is 143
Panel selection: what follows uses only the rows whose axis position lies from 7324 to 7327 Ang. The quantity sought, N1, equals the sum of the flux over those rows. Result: 33.3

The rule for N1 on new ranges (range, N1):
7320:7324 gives 34.4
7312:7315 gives 33.2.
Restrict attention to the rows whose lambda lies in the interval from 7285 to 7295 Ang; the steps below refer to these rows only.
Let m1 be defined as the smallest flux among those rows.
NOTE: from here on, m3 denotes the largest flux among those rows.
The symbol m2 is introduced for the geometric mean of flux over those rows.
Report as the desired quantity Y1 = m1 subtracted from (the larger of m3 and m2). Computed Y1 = 1.29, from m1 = 16.11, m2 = 16.7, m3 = 17.4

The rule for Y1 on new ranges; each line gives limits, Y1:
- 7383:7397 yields 1.55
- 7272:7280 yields 1.73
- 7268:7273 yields 1.37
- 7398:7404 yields 0.25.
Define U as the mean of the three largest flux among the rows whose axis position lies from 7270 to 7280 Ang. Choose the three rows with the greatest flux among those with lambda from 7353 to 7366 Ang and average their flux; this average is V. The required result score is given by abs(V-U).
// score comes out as 0.86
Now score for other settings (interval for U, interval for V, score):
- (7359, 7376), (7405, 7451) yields 0.35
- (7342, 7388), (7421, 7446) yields 1.22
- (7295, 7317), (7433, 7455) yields 0.43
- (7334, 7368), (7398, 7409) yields 1.61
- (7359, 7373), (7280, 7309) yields 1.29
